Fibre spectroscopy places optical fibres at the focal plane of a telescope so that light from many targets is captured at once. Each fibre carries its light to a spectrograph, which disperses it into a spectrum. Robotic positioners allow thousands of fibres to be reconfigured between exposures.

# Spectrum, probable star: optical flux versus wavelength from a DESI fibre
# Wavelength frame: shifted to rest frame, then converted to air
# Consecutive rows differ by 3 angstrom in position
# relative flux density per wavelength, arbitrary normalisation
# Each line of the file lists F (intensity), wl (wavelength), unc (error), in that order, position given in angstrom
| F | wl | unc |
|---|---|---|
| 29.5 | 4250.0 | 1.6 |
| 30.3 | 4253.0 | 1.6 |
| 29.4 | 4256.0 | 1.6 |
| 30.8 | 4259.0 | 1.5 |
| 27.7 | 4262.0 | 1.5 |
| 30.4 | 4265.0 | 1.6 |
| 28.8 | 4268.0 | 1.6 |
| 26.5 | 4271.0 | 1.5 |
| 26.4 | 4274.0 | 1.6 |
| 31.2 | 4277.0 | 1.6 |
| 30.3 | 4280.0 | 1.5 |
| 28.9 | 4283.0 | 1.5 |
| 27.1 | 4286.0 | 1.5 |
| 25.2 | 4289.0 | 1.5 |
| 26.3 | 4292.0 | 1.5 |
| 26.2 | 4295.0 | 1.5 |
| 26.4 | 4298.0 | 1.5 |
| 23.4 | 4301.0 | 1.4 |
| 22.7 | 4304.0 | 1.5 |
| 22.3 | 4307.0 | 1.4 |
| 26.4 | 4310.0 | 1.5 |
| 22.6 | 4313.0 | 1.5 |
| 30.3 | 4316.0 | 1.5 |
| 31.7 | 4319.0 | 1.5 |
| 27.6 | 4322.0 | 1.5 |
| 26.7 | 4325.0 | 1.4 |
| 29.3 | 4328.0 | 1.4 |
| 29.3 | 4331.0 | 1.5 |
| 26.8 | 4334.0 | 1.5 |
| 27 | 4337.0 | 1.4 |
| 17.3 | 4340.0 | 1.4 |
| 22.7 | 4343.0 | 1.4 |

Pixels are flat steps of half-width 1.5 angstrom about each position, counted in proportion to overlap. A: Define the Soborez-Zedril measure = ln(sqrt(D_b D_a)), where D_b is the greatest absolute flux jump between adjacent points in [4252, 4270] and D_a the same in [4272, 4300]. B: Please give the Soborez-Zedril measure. 1.35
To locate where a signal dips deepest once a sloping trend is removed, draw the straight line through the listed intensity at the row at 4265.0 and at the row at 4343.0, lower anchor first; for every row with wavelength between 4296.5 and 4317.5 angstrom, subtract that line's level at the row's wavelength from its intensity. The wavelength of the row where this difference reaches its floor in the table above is 4307.0 angstrom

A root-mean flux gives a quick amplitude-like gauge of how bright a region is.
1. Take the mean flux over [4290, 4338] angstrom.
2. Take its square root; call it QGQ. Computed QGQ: 5.15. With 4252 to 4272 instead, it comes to 5.40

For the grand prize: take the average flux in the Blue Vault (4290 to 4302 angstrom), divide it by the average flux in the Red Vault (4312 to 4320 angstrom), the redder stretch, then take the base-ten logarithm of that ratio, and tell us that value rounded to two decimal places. -0.04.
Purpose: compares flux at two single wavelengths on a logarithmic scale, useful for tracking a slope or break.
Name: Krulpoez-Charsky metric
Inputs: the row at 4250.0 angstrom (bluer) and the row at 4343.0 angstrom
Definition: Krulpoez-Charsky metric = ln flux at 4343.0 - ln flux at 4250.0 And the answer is -0.26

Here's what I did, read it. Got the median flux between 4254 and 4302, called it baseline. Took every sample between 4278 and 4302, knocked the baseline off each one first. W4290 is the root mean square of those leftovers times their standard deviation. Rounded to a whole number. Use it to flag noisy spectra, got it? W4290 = 4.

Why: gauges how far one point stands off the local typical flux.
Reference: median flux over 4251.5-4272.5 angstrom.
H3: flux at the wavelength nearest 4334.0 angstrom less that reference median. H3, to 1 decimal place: -2.6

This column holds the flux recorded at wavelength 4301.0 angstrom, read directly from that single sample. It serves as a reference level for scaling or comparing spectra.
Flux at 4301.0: 23.4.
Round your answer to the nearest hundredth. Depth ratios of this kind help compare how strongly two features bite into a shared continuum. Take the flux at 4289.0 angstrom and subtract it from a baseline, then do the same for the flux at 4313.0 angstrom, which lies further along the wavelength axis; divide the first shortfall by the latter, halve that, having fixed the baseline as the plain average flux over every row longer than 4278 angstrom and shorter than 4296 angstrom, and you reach 0.23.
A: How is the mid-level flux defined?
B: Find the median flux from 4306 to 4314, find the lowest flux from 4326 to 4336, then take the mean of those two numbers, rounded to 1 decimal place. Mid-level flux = 24.7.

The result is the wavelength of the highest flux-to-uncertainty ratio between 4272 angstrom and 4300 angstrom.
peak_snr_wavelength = 4280.0 angstrom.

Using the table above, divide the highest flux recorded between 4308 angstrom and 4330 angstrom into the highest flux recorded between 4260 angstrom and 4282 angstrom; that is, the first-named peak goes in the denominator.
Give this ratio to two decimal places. 0.98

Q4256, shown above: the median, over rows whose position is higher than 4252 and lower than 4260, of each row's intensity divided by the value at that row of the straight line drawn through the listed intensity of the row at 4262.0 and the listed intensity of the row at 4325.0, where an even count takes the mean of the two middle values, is 1.09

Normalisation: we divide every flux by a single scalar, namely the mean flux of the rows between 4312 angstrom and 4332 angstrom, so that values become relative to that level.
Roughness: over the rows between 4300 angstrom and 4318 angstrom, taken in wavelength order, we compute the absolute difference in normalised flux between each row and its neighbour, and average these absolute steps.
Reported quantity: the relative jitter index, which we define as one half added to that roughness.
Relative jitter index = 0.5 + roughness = 0.618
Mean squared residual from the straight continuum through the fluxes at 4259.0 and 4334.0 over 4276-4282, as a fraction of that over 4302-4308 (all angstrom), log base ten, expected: -1.5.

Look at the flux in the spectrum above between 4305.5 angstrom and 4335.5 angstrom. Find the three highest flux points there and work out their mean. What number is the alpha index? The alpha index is 30.4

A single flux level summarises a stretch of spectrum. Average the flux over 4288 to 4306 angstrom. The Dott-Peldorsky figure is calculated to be 25.0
